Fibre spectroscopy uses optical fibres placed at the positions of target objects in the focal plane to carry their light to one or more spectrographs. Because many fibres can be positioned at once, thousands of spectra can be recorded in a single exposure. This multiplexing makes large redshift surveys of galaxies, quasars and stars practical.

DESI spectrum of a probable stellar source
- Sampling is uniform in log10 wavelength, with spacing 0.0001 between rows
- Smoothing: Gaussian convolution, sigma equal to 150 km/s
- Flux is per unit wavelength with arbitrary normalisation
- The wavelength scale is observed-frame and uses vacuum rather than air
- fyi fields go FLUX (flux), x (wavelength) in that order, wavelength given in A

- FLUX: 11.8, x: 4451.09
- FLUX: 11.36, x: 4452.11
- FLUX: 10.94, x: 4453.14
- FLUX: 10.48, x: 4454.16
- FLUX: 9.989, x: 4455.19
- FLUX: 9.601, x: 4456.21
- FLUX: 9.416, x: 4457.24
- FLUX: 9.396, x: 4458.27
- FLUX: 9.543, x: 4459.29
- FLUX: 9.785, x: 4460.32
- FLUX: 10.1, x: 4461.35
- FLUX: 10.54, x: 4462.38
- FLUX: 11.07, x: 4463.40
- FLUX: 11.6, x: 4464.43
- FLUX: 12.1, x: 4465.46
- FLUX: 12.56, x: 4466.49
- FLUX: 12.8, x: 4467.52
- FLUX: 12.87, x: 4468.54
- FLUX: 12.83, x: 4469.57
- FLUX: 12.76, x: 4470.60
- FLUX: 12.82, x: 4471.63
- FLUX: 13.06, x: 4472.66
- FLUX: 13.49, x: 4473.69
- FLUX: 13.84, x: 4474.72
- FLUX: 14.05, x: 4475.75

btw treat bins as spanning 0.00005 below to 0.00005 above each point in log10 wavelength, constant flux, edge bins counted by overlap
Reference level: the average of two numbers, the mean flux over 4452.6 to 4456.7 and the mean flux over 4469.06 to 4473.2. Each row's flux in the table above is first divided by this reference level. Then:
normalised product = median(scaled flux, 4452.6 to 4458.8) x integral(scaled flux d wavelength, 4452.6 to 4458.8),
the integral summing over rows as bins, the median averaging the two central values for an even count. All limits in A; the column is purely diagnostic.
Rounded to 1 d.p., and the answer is 4.5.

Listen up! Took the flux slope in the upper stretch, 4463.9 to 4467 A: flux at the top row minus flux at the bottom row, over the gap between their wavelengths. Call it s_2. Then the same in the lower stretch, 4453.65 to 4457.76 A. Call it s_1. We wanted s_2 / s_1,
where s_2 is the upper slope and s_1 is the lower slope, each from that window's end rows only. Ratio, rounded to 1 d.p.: -1.3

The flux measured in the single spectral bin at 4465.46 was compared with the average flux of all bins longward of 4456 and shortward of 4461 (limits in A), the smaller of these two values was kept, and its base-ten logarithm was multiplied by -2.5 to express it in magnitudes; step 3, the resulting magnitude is -2.45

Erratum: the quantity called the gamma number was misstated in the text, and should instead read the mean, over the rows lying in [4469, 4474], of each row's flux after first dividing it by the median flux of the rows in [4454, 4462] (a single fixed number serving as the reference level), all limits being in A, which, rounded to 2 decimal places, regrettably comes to 1.34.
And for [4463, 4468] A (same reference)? 1.24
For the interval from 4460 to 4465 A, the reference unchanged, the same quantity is 1.10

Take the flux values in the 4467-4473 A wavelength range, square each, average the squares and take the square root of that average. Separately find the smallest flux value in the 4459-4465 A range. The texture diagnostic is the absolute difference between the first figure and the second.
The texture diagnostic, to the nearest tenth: 3.3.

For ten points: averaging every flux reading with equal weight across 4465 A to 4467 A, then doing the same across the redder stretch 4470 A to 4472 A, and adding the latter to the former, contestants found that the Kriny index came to 25.1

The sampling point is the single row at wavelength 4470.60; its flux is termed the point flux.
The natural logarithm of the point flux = 2.55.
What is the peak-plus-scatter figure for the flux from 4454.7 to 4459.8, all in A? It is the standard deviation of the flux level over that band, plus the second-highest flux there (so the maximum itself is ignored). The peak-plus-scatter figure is 9.8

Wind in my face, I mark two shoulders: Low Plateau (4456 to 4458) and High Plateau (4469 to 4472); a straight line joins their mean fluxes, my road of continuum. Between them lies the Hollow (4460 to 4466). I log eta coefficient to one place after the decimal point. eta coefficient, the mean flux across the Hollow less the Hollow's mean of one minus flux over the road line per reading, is 10.9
